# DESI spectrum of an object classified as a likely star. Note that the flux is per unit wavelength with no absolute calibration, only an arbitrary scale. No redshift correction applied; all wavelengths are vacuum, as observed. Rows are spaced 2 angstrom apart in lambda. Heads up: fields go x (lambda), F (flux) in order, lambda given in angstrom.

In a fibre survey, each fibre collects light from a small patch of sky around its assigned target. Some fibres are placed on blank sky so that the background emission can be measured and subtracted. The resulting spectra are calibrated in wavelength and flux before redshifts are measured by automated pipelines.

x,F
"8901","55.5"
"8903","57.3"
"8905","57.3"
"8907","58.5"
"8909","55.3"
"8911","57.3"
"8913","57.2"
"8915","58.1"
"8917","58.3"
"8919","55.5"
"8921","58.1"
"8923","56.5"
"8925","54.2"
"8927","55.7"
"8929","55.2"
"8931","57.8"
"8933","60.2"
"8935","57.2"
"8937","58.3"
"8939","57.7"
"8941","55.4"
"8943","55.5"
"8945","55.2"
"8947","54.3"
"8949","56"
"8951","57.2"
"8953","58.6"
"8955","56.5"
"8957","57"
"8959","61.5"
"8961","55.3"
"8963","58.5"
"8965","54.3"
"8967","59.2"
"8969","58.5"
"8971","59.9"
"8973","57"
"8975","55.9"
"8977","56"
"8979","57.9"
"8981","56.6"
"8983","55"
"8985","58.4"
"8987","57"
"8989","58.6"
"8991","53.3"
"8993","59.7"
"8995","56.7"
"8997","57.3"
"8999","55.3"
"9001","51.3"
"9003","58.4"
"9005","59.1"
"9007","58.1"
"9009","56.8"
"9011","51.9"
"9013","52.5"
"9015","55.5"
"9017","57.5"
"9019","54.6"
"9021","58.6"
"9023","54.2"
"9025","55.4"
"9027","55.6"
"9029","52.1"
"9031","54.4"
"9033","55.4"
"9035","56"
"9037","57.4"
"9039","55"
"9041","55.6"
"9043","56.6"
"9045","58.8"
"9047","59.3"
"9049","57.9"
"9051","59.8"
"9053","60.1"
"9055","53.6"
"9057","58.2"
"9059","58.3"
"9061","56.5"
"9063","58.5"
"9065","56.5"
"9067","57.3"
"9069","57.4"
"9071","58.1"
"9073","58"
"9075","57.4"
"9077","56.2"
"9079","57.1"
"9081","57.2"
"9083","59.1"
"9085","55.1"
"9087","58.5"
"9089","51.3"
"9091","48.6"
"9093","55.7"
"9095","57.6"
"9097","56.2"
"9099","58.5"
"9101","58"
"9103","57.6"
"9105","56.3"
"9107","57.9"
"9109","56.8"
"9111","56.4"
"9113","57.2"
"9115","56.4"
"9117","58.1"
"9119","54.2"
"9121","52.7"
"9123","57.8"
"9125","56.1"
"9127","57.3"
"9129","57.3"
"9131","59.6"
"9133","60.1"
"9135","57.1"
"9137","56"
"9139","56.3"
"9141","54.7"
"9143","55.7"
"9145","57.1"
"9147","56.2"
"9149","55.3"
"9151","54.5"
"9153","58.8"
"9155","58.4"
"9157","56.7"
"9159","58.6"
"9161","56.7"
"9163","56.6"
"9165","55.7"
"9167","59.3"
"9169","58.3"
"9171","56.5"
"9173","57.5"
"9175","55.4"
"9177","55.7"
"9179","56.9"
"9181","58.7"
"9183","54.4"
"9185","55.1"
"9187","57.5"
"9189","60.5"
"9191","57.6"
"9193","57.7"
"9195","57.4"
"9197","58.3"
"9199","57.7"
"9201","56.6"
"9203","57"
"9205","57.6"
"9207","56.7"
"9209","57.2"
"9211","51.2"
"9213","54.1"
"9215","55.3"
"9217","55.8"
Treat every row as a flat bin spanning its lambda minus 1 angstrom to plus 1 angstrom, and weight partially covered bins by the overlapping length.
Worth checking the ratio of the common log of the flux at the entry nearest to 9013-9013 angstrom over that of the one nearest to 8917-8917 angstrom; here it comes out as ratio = 0.974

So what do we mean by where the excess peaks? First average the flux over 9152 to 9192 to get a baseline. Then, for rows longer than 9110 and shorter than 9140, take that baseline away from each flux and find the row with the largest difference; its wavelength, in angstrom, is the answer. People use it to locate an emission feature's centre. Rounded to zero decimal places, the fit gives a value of 9133 angstrom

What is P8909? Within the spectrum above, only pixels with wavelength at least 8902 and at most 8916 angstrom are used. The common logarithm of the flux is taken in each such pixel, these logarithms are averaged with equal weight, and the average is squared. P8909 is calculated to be 3.09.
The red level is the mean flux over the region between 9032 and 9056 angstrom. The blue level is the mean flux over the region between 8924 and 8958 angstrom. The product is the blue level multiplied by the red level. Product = 3233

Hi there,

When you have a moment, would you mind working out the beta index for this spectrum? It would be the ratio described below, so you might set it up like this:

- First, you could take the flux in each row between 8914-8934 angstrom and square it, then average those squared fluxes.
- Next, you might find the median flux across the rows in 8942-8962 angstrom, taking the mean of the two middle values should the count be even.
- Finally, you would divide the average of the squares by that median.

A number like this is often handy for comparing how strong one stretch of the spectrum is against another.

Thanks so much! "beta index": 57.7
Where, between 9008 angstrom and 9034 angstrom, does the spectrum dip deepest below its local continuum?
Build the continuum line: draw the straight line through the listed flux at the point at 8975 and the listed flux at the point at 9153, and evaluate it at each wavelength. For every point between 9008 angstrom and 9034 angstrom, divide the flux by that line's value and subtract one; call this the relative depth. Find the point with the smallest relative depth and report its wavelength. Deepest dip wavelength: 9029 angstrom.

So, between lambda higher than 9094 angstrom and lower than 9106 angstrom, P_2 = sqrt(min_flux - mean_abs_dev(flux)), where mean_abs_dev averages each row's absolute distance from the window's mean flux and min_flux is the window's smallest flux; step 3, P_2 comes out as 7.45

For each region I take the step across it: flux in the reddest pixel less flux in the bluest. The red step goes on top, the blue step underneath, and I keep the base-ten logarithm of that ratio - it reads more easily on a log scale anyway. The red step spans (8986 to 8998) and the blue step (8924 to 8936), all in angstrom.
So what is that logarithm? -1.0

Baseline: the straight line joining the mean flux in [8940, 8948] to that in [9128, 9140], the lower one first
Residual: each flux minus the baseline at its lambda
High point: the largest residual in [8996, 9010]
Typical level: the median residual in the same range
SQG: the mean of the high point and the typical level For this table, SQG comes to 2.3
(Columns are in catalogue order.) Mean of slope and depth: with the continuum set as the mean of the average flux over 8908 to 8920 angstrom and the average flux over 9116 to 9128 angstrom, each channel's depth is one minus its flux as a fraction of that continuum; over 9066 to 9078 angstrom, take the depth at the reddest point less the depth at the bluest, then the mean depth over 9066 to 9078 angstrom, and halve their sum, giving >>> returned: 0.002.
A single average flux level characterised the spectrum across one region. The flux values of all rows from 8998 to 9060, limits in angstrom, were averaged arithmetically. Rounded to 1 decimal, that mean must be 56.2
